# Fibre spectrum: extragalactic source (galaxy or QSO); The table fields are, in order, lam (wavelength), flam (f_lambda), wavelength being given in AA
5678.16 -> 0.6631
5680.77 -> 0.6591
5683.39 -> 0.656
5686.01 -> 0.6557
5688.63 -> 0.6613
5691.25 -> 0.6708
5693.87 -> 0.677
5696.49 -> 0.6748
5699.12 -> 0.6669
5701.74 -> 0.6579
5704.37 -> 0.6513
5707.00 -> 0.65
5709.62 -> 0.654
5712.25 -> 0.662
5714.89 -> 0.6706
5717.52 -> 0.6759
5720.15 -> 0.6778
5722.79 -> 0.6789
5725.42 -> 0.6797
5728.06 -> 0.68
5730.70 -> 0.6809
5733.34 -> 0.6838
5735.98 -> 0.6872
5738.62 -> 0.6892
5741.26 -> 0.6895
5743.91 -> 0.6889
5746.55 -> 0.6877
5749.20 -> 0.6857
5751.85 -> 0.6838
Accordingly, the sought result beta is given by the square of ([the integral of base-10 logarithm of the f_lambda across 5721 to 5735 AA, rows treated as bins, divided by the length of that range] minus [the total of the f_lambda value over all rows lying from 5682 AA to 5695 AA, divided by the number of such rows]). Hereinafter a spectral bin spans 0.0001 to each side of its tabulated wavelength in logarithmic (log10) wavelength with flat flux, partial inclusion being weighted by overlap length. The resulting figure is 0.691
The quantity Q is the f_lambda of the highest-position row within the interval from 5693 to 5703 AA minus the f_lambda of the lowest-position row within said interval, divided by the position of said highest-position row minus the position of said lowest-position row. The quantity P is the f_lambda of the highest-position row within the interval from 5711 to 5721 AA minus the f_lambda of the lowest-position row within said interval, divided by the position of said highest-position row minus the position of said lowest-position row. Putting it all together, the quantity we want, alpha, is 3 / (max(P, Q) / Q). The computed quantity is -4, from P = 0.0020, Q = -0.0024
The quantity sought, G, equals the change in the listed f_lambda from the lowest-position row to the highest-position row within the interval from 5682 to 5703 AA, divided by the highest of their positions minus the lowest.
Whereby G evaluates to 0.0001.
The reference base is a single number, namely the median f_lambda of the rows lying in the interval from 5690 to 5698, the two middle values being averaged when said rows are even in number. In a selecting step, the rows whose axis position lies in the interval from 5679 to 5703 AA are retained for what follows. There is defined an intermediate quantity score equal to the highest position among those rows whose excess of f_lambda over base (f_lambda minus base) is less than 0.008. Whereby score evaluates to 5701.74 AA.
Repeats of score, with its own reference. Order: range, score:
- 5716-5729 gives 5728.06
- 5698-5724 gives 5722.79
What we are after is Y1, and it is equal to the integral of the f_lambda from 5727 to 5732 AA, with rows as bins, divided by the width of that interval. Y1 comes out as 0.680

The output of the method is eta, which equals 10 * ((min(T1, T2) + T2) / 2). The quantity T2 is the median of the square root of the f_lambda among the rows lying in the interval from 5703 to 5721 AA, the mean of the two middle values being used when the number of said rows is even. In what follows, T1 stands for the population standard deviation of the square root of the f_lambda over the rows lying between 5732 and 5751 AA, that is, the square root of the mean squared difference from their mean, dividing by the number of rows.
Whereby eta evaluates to 4.07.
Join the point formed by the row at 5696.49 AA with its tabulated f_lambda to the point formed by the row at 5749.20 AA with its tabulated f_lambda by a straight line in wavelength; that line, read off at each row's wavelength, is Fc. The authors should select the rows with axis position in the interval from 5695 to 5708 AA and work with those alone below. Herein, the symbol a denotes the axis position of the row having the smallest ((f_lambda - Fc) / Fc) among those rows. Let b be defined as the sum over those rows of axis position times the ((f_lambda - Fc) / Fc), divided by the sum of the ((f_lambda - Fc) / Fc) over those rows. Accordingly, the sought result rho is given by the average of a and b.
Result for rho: 5705.6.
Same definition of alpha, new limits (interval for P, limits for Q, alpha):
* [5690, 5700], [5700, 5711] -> 3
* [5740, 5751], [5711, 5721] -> 3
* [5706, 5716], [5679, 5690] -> 0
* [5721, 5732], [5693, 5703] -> -29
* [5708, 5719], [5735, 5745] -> 0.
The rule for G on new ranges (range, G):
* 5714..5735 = 0.0007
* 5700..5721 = 0.0011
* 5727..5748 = 0.0004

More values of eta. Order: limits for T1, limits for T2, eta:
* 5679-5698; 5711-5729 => 4.14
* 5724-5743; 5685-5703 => 4.10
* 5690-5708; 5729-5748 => 4.18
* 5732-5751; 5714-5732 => 4.13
